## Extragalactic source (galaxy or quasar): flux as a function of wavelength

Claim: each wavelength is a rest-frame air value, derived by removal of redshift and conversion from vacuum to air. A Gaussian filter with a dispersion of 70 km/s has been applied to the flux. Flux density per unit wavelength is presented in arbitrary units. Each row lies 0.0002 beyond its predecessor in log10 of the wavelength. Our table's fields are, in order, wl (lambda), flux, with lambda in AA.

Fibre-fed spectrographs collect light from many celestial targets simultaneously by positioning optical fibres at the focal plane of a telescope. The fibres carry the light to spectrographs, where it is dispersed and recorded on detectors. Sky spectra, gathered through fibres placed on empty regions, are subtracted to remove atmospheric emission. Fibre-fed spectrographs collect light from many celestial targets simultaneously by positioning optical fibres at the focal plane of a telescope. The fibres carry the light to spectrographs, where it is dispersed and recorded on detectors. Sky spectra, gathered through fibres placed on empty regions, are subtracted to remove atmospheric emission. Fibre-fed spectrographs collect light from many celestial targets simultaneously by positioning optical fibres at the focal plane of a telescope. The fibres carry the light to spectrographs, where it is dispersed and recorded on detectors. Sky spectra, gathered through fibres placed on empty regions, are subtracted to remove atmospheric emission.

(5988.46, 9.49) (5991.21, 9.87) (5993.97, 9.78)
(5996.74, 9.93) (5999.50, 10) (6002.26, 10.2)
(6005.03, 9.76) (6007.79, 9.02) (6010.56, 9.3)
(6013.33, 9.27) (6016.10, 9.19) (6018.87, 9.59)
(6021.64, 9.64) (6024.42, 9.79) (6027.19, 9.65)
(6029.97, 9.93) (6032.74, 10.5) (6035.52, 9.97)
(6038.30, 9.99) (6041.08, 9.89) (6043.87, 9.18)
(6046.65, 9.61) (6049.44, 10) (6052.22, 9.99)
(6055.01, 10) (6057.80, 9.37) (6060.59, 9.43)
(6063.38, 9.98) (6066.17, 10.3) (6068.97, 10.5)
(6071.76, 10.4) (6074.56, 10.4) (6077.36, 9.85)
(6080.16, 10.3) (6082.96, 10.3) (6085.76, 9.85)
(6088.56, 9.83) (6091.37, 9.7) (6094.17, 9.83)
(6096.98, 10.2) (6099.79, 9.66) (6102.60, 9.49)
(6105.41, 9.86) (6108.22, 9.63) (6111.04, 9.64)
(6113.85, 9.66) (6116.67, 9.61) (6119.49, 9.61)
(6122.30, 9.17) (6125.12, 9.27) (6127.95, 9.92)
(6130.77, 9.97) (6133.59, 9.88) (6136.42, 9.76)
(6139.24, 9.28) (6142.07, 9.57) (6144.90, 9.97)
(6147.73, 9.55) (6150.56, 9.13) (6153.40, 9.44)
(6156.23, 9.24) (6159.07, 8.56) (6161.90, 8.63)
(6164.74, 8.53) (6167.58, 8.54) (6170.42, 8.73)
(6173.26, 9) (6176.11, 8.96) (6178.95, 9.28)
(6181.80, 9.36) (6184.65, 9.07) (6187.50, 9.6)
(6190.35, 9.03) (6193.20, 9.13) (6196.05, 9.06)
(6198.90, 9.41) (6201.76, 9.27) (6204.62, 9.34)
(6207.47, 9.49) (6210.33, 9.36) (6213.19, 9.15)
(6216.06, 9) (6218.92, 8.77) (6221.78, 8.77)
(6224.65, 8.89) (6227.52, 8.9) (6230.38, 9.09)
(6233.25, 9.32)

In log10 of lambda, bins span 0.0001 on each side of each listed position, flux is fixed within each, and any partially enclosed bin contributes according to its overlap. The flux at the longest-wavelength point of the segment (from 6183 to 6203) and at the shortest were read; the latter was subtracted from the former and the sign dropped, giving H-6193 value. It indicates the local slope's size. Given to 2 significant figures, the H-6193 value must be 0.20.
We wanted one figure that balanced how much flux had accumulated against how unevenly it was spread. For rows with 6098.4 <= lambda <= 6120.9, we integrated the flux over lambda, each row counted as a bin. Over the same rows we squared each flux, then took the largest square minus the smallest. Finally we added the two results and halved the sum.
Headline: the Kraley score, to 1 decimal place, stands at 112.1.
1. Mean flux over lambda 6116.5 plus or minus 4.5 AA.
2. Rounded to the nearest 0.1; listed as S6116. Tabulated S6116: 9.6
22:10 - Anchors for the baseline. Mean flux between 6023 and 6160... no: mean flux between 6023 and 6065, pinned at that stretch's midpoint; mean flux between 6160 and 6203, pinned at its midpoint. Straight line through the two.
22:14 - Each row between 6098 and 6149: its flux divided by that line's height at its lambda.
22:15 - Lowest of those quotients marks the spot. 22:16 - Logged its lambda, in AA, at 6122.30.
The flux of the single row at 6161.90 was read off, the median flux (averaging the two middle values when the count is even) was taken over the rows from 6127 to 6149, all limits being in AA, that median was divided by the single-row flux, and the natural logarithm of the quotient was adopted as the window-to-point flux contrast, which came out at 0.129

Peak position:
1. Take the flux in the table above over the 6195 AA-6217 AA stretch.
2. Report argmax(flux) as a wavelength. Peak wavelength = 6207.47 AA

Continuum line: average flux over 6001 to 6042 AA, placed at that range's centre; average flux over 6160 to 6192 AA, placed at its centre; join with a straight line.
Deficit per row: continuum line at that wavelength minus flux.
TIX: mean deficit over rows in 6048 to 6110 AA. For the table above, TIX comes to -0.51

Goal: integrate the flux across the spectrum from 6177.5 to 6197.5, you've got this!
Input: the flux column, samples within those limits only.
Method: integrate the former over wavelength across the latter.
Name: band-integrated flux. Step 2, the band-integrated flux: 184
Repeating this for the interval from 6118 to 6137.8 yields 191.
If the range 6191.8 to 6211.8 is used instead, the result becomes 186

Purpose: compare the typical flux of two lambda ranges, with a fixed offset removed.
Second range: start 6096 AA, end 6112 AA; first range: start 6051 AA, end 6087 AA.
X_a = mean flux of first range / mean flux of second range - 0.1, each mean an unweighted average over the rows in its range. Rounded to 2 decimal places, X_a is 0.93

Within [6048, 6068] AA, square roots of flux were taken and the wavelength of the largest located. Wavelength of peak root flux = 6066.17 AA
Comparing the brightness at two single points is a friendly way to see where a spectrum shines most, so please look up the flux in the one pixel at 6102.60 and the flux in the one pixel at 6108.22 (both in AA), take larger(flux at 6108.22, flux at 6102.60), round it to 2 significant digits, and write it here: 9.6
